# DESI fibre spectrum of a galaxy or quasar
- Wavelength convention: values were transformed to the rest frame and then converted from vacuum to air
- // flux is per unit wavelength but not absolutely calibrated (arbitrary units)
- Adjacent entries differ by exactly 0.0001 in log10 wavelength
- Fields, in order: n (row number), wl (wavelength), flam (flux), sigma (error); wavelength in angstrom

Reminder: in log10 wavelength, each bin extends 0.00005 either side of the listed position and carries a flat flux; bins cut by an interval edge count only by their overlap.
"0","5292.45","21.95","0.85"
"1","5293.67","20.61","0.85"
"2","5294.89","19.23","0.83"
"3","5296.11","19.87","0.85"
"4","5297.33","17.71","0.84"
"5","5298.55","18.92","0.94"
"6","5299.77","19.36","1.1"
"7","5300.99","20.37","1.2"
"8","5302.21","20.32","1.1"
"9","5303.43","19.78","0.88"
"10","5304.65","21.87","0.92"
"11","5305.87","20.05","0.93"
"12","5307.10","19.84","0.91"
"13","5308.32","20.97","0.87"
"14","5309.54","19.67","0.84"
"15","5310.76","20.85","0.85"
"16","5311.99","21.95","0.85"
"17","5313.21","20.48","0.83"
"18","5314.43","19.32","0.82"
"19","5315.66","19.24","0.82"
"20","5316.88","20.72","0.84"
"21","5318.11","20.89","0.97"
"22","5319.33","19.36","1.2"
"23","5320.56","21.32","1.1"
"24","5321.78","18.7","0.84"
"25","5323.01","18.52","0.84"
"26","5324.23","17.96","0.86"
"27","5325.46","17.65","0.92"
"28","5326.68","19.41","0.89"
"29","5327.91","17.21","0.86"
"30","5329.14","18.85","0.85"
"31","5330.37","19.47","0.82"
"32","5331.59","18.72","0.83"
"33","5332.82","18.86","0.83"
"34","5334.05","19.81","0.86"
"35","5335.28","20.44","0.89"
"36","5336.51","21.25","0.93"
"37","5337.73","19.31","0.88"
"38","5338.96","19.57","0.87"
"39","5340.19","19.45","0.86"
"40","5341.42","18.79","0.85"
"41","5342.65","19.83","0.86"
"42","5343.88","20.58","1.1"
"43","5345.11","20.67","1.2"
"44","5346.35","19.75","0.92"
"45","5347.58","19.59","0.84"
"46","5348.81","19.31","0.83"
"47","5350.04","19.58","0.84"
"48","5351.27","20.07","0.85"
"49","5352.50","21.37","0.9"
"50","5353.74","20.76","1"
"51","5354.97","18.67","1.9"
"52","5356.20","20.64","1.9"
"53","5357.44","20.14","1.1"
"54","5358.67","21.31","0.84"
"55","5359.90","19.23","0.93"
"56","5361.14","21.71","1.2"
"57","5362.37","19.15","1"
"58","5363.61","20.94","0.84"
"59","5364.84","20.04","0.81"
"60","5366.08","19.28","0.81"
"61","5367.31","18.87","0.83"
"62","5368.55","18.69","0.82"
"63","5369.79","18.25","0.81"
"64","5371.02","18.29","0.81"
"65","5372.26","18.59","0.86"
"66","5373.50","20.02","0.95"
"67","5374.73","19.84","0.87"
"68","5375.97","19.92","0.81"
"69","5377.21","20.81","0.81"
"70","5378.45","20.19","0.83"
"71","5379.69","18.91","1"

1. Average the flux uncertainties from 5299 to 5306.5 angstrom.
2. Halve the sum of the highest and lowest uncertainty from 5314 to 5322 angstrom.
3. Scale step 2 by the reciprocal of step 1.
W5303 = 0.99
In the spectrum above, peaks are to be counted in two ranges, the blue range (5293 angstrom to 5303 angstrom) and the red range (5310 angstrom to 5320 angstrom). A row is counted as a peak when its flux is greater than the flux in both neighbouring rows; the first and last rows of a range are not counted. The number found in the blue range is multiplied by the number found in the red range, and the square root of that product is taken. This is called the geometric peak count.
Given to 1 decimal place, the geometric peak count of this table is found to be 2.0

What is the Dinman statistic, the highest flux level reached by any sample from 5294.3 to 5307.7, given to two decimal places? 21.87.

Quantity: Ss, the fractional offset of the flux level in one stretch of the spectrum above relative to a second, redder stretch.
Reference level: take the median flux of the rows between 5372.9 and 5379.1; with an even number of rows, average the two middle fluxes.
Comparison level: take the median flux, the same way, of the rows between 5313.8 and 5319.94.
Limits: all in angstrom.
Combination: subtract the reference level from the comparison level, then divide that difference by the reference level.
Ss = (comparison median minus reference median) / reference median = -0.03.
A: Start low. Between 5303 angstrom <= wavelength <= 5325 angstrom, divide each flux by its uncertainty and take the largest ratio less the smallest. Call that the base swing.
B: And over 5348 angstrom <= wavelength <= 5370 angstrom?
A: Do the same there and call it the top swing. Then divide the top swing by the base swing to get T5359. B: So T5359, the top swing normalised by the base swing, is 1.60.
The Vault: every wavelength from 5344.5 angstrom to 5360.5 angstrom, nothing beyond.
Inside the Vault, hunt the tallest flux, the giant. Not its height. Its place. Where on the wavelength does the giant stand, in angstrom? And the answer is 5352.50 angstrom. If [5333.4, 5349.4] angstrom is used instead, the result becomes 5336.51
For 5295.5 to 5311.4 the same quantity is 5304.65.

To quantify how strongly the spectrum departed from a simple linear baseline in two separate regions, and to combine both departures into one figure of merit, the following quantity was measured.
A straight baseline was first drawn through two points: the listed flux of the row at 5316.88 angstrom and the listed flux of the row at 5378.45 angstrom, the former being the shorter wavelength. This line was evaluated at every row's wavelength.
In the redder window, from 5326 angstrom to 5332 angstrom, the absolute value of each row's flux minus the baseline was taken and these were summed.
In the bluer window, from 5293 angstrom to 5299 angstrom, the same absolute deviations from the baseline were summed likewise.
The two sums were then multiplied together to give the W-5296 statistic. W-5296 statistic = 77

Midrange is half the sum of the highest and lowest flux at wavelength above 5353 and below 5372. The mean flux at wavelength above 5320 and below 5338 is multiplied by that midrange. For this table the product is 383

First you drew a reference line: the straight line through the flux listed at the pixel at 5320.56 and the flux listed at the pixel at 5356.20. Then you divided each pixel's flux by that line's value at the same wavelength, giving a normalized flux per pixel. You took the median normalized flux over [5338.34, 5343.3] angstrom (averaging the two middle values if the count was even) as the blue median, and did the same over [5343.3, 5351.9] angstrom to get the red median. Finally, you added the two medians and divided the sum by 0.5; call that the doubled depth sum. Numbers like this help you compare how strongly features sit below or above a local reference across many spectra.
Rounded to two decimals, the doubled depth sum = 3.76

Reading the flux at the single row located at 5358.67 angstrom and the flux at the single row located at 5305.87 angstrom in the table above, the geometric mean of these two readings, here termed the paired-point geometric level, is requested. 20.7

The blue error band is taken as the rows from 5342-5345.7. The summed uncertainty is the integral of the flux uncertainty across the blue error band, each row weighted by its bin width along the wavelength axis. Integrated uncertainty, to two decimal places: 3.89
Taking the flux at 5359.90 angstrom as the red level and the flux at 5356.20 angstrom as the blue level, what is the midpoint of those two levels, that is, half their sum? 19.9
